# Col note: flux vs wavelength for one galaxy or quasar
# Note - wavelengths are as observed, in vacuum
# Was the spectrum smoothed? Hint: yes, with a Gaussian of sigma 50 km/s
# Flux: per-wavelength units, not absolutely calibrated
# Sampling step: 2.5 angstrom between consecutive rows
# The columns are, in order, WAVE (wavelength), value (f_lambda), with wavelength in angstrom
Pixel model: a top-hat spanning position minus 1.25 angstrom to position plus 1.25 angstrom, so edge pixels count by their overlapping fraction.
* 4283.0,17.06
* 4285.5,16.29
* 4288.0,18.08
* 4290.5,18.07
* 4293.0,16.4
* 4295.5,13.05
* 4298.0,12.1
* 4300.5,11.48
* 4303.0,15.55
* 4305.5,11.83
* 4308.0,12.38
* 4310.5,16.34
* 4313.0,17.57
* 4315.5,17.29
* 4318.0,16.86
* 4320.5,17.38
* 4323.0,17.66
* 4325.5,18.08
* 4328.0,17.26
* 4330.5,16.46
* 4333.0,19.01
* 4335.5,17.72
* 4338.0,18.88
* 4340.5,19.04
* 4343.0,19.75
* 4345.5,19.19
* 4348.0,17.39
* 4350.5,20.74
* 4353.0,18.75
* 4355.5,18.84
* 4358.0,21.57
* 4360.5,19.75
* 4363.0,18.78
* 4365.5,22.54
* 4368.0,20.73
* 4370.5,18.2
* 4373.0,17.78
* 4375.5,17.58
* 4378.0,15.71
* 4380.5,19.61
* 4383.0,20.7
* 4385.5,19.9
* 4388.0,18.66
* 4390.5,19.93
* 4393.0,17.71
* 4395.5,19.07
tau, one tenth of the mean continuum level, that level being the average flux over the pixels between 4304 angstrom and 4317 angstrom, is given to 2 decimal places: 1.51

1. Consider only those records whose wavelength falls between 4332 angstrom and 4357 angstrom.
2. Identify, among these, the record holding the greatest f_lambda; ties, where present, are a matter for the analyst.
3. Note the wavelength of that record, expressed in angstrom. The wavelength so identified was 4350.5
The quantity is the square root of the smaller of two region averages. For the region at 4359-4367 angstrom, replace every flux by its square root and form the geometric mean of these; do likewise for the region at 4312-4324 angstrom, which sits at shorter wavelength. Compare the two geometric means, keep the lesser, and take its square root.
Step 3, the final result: 2.04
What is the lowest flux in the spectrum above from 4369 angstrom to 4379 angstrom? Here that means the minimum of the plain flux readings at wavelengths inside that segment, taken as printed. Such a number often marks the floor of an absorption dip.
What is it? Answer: 15.71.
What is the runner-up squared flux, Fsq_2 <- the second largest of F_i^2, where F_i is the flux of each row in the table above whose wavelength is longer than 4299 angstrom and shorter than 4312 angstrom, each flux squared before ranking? 242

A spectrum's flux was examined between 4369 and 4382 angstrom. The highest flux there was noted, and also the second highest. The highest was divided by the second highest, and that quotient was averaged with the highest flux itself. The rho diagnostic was 10.34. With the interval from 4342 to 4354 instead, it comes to 10.90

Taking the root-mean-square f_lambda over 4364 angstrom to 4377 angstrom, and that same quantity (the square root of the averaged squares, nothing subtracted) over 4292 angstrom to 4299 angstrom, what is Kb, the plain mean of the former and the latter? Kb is 16.7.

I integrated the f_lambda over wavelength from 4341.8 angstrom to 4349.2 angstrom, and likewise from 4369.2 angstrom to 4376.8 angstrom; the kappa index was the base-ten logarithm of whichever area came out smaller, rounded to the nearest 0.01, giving 2.13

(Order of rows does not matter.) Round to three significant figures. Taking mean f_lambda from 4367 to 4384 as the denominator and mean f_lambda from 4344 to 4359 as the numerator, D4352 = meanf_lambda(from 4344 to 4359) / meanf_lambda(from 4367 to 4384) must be 1.04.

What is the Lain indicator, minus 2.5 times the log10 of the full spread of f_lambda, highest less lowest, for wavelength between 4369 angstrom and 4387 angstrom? -1.7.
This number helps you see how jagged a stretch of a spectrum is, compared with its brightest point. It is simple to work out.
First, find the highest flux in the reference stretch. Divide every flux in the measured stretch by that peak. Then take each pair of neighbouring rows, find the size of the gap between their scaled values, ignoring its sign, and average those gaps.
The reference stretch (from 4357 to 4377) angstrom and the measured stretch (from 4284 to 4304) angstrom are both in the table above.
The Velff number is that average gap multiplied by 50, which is 4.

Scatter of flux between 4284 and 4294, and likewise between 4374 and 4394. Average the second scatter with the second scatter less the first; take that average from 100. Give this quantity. 98.9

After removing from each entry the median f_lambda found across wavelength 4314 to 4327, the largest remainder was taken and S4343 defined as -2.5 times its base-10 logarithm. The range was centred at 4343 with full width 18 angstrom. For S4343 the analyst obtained -1.32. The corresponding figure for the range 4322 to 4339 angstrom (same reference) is -0.53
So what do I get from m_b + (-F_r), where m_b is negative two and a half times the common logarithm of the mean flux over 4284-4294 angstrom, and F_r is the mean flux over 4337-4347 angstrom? -22.3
